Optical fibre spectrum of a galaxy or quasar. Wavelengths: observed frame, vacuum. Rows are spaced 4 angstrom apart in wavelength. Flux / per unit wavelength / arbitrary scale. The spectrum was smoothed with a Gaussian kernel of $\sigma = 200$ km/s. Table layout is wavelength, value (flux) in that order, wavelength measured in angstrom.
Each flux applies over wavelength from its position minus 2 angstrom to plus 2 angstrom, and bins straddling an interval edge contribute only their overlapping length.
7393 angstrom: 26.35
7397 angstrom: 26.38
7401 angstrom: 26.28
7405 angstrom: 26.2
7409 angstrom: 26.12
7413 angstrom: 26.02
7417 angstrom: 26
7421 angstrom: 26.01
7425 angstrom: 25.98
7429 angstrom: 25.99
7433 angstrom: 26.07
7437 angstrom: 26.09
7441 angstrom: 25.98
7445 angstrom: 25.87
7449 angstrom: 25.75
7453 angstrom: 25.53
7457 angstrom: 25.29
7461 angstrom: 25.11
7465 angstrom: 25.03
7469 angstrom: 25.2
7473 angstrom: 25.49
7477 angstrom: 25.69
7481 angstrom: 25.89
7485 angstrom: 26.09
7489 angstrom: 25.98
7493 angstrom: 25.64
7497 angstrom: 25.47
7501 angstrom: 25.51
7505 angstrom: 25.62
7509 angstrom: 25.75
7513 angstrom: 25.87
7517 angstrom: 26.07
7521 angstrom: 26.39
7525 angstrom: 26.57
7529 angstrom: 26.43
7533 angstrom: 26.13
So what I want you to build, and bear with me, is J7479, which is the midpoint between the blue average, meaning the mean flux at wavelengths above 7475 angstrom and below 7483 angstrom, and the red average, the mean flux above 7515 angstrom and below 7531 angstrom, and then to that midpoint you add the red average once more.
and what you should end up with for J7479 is 52.4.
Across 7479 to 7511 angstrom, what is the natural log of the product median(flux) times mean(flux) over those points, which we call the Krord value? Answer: 6.49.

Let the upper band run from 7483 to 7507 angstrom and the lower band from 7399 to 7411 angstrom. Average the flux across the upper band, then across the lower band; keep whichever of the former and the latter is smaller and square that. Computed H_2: 661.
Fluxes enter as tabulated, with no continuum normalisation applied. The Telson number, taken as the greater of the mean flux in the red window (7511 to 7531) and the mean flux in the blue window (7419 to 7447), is 26.3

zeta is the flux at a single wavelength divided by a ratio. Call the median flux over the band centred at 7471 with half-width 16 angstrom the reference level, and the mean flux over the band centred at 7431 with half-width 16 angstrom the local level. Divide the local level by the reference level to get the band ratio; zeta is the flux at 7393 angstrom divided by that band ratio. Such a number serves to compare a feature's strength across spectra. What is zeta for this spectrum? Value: 25.7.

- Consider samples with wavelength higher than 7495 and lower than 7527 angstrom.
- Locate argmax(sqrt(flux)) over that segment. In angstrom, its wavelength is 7525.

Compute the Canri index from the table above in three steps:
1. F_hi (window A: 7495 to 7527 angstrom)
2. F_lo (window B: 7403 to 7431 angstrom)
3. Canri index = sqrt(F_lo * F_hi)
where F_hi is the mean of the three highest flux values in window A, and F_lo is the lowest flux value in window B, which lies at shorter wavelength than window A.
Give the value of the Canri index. 26.2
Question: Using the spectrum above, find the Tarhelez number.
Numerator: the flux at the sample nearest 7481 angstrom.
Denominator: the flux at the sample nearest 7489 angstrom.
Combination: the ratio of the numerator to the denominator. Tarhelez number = 1.00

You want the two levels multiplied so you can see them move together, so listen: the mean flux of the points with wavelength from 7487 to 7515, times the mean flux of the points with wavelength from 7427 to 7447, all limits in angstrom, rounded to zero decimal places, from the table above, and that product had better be 668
